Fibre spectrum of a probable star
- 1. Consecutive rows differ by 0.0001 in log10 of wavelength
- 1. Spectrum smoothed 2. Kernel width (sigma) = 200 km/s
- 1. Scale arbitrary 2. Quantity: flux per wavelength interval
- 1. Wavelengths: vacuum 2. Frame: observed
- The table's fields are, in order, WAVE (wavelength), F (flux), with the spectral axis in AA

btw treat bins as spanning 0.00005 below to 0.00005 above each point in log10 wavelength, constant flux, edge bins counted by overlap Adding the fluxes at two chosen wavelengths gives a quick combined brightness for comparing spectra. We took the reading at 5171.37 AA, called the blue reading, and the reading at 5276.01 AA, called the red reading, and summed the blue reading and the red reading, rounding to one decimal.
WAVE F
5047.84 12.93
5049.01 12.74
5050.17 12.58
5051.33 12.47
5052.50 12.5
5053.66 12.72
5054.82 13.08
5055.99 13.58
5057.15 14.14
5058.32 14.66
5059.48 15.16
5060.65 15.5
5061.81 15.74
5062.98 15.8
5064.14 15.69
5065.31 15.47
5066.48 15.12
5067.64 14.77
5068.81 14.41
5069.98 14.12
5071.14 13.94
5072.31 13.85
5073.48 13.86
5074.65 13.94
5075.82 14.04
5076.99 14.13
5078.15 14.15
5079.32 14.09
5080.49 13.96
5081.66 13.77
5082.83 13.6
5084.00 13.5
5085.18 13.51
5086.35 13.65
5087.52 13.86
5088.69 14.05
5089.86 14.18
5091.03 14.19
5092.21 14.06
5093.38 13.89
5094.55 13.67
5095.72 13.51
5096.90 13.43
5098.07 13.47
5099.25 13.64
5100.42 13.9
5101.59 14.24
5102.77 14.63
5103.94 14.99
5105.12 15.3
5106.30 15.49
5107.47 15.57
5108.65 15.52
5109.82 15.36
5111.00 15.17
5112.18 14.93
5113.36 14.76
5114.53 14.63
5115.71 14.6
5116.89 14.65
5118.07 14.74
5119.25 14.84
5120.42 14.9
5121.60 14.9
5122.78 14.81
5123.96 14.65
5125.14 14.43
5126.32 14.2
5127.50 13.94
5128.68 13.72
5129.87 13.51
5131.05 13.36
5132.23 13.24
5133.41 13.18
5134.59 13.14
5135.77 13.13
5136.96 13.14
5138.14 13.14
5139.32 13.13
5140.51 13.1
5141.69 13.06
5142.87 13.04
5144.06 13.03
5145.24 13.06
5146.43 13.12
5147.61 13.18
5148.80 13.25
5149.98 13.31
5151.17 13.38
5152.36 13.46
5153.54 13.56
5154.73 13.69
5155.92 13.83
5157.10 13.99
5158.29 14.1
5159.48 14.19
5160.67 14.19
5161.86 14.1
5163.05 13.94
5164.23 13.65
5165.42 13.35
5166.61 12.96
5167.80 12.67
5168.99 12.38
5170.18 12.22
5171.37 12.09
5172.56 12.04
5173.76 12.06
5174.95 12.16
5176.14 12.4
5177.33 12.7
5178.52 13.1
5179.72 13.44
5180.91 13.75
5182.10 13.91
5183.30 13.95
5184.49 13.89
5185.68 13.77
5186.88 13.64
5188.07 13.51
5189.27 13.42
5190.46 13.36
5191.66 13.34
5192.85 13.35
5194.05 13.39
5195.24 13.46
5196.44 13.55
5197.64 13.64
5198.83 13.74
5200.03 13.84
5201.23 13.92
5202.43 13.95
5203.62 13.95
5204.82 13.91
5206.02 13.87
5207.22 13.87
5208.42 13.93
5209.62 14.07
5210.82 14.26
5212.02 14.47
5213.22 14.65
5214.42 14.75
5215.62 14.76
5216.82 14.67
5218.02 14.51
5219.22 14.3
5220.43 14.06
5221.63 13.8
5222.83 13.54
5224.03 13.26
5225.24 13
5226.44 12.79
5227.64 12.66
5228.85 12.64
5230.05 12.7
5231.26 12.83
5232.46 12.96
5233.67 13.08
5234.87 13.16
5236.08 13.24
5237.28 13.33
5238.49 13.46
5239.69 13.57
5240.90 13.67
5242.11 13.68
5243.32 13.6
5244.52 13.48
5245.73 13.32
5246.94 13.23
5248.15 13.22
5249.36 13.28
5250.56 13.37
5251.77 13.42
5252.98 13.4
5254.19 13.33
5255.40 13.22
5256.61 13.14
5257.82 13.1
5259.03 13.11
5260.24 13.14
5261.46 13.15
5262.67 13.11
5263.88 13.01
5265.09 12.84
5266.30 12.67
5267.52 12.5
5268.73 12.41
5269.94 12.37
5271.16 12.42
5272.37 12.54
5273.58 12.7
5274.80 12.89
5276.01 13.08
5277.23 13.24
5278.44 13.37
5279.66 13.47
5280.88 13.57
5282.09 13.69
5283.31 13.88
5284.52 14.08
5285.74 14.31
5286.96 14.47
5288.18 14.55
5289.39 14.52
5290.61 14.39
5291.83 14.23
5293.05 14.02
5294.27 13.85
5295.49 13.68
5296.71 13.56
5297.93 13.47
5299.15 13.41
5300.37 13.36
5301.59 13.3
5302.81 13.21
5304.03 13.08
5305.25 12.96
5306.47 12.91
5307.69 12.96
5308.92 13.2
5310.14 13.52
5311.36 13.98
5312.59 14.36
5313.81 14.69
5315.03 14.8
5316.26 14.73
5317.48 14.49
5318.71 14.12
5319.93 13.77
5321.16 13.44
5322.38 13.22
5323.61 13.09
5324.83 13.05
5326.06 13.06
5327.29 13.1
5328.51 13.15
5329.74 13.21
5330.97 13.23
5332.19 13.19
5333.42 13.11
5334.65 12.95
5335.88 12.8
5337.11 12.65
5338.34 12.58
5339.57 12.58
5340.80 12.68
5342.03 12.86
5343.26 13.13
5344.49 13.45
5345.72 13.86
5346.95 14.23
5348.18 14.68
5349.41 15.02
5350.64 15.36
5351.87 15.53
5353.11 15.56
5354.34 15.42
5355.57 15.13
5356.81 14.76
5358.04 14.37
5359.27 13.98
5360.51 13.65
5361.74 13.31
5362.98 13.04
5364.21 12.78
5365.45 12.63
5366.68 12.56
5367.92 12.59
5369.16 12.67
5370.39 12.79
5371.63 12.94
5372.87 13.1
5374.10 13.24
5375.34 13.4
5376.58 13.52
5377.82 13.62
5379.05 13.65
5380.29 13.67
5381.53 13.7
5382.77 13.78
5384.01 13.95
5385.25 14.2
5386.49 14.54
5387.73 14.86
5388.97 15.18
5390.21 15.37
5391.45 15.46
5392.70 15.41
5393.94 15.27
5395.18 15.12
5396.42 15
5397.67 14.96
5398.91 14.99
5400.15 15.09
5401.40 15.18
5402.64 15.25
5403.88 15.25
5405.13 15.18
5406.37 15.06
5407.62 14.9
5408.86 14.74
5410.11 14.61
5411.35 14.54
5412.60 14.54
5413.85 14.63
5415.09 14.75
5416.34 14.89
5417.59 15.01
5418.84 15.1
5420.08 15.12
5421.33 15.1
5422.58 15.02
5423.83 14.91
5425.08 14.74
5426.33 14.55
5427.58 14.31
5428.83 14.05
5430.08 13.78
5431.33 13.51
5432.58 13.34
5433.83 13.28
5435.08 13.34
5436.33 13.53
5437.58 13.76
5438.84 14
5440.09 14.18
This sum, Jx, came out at 25.2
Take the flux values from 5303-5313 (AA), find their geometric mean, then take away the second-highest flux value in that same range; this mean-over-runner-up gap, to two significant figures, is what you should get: -0.62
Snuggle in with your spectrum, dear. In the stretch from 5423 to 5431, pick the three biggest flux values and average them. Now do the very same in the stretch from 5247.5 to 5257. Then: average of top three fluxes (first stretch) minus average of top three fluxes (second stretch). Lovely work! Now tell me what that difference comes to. 1.3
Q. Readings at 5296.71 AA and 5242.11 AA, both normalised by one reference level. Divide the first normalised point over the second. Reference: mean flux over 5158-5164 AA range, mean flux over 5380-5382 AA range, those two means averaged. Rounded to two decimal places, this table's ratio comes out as 0.99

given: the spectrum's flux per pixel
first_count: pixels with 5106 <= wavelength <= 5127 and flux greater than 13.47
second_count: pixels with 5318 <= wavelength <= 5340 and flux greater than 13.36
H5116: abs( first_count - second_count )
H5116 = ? 15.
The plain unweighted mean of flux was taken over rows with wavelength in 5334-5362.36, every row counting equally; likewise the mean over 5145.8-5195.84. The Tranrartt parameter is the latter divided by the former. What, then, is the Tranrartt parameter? 0.96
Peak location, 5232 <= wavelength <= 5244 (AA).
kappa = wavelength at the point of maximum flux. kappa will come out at 5242.11 AA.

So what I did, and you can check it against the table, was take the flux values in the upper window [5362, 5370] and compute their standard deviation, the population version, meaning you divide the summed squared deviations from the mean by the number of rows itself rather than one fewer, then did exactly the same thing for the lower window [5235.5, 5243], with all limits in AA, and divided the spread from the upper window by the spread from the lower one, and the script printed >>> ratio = 1.0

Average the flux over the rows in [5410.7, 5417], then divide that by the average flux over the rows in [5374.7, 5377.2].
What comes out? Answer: 1.09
